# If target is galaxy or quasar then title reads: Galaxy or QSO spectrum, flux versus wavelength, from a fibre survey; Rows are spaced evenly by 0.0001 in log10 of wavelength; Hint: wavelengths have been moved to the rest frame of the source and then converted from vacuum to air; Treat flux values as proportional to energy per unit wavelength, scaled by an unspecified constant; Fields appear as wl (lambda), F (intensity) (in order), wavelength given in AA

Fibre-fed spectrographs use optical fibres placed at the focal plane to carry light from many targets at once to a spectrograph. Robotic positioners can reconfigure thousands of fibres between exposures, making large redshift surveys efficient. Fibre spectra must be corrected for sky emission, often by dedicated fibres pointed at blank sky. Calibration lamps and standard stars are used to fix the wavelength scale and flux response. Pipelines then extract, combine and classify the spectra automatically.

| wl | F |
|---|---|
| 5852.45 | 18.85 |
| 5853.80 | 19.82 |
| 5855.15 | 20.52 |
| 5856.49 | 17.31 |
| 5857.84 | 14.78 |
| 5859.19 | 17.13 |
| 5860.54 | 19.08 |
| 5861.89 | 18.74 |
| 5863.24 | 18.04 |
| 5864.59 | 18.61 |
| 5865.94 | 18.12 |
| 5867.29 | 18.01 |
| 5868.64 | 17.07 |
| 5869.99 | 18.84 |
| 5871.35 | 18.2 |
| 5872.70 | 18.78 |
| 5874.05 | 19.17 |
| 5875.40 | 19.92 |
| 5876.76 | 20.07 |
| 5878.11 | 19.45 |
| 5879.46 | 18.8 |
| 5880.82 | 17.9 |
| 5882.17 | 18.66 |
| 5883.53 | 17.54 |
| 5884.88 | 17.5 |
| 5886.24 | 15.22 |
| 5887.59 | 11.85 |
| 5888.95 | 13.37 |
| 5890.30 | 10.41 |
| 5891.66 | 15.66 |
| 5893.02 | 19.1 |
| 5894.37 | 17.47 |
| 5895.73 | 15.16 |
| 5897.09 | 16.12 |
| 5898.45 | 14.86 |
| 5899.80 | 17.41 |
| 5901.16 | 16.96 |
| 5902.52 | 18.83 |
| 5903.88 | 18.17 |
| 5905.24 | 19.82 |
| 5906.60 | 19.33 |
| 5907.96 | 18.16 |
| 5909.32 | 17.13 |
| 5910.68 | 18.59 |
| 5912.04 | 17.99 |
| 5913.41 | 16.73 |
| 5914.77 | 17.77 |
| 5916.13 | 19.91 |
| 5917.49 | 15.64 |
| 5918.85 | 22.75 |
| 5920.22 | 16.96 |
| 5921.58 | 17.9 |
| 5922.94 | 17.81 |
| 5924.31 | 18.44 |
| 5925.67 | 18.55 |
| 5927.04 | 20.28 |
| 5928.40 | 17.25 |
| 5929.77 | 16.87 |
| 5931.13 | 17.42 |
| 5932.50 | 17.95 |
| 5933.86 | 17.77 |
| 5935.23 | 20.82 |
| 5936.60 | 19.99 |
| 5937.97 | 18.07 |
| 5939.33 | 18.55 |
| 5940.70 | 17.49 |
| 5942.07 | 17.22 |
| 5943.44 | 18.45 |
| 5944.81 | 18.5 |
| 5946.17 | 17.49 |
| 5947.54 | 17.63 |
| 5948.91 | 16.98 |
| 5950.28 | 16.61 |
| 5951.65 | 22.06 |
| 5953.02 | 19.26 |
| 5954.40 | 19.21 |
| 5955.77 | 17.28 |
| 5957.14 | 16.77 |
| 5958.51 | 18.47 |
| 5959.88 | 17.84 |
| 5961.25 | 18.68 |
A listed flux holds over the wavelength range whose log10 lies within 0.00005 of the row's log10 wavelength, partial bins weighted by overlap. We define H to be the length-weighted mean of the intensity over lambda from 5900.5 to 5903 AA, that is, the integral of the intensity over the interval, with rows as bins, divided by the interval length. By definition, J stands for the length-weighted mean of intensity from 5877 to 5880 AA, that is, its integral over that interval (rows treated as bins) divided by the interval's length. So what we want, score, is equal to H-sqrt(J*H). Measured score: -0.7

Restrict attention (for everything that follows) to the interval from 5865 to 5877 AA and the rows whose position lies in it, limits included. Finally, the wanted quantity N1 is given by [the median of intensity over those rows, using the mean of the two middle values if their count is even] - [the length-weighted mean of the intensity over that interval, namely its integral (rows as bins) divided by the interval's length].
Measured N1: 0.15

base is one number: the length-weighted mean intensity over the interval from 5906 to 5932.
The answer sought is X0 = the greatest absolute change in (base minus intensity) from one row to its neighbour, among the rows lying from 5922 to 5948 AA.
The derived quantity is 3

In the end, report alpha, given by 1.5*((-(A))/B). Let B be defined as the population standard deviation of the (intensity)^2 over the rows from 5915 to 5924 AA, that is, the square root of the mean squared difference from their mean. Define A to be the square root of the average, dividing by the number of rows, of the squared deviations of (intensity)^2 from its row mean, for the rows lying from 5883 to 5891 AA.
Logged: -1.3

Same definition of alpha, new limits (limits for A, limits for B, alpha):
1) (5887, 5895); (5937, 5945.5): -7.3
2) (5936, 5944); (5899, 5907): -1.3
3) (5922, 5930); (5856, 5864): -1.3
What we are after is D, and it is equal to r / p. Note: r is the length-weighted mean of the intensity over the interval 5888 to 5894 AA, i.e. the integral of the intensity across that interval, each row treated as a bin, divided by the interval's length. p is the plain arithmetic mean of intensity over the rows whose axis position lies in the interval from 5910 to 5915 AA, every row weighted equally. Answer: 0.83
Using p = 17.8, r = 14.7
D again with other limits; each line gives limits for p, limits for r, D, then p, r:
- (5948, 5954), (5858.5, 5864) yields 0.97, 18.7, 18.2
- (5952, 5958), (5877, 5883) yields 1.04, 18.1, 18.8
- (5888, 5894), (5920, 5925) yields 1.22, 14.6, 17.9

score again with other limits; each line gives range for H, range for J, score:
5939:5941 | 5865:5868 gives -0.1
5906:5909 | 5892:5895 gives 0.3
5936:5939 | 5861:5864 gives 0.3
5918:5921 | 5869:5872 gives 0.6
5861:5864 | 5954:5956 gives 0.1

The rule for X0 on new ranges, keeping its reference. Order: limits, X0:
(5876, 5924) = 7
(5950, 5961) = 5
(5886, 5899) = 5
